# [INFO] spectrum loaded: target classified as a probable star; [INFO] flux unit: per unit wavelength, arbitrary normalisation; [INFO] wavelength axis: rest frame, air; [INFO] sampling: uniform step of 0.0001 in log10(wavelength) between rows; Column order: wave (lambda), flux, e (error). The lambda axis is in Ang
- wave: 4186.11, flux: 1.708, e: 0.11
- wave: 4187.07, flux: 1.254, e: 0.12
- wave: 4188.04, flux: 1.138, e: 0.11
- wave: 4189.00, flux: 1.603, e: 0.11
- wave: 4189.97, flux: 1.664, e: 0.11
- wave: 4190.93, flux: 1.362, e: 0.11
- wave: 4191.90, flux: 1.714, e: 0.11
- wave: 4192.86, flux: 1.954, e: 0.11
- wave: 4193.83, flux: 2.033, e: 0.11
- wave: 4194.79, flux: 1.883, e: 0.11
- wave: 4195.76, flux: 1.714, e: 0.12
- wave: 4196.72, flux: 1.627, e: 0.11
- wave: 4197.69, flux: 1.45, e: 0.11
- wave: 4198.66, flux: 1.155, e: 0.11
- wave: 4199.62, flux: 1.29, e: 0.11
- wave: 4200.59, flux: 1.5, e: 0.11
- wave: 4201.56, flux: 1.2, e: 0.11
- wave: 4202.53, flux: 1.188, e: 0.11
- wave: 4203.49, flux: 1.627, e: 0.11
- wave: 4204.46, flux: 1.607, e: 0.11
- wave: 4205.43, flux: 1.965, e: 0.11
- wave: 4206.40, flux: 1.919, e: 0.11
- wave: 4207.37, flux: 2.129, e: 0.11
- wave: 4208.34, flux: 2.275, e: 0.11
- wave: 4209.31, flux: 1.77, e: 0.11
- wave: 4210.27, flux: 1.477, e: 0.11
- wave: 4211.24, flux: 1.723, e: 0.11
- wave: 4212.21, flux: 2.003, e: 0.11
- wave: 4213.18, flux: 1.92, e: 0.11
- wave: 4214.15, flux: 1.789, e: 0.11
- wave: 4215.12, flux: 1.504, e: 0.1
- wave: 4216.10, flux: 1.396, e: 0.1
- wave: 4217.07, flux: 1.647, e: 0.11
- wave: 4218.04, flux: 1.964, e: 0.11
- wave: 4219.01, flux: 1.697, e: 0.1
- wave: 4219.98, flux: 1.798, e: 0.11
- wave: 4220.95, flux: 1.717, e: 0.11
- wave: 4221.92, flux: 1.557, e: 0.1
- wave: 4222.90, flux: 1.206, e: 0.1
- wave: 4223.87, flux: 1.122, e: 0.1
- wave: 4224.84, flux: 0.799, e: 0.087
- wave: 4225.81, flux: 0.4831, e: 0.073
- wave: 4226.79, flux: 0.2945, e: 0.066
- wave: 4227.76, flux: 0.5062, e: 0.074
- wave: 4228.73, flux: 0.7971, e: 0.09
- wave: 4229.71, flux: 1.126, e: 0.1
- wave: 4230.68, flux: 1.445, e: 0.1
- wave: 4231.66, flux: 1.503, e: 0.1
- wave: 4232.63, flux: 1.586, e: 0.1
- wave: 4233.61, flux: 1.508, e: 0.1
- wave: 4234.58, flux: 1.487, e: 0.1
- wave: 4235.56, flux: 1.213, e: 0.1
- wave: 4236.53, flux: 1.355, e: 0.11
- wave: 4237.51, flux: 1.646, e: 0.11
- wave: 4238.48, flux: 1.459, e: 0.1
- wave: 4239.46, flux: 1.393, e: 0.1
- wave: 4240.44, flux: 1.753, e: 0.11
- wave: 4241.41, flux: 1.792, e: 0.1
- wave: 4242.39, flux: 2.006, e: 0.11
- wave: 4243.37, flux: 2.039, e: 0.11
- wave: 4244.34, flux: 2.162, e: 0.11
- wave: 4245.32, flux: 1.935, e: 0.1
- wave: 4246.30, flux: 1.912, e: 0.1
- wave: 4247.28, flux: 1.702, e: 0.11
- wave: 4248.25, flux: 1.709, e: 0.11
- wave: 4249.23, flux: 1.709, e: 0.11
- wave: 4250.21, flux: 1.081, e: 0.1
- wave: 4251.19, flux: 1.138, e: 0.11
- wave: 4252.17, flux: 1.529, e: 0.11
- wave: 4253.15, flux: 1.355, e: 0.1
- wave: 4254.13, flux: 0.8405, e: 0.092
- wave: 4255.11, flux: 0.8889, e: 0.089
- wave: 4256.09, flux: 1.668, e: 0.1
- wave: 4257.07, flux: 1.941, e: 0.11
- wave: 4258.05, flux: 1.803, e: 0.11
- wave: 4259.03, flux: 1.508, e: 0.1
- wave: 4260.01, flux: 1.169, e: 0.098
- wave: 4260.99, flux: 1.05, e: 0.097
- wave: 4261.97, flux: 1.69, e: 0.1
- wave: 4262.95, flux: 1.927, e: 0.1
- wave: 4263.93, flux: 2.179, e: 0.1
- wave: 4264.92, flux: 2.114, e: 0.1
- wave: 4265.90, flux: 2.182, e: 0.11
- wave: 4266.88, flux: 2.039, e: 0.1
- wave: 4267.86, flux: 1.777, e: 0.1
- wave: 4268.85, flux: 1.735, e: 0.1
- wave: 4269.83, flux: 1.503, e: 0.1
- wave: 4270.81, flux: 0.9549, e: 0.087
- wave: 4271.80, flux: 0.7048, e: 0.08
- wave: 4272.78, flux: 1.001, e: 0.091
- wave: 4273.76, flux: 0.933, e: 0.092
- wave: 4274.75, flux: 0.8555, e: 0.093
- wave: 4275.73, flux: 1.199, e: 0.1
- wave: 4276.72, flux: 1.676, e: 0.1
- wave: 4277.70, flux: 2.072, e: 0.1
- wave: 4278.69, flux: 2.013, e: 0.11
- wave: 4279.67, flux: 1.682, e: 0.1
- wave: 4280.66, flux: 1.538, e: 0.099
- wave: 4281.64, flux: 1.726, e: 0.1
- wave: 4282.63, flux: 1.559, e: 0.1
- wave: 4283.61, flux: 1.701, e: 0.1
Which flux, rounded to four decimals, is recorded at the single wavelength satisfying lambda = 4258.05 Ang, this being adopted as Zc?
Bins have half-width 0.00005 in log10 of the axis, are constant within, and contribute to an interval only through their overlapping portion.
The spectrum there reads 1.8030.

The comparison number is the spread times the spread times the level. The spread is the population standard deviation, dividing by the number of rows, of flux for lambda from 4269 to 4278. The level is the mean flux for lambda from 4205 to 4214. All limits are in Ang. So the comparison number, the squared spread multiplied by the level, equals 0.34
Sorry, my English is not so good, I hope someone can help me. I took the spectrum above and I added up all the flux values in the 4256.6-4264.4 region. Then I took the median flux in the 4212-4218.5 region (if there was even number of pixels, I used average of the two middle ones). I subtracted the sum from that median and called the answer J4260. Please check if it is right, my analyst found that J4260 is -11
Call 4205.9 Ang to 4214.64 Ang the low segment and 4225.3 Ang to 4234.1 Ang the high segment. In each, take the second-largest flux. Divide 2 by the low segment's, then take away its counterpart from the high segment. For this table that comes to -0.57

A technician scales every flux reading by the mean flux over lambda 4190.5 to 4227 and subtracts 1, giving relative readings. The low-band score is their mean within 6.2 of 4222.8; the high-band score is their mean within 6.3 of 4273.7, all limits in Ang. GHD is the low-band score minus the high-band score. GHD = -0.12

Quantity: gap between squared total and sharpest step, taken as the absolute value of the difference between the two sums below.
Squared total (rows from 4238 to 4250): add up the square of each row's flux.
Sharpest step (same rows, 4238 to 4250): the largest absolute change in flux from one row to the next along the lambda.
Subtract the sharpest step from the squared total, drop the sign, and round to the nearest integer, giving 39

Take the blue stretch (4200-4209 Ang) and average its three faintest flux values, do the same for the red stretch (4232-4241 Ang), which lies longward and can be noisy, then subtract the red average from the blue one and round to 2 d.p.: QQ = -0.02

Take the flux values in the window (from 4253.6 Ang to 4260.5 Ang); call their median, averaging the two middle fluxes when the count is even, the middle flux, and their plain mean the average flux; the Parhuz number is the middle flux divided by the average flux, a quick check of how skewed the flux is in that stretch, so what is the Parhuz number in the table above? 1.08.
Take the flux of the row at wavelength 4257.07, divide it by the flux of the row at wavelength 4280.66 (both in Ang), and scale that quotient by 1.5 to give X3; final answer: 1.9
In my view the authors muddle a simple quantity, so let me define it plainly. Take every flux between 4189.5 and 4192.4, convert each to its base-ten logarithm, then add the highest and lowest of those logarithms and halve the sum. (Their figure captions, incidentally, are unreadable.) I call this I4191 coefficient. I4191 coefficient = 0.18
